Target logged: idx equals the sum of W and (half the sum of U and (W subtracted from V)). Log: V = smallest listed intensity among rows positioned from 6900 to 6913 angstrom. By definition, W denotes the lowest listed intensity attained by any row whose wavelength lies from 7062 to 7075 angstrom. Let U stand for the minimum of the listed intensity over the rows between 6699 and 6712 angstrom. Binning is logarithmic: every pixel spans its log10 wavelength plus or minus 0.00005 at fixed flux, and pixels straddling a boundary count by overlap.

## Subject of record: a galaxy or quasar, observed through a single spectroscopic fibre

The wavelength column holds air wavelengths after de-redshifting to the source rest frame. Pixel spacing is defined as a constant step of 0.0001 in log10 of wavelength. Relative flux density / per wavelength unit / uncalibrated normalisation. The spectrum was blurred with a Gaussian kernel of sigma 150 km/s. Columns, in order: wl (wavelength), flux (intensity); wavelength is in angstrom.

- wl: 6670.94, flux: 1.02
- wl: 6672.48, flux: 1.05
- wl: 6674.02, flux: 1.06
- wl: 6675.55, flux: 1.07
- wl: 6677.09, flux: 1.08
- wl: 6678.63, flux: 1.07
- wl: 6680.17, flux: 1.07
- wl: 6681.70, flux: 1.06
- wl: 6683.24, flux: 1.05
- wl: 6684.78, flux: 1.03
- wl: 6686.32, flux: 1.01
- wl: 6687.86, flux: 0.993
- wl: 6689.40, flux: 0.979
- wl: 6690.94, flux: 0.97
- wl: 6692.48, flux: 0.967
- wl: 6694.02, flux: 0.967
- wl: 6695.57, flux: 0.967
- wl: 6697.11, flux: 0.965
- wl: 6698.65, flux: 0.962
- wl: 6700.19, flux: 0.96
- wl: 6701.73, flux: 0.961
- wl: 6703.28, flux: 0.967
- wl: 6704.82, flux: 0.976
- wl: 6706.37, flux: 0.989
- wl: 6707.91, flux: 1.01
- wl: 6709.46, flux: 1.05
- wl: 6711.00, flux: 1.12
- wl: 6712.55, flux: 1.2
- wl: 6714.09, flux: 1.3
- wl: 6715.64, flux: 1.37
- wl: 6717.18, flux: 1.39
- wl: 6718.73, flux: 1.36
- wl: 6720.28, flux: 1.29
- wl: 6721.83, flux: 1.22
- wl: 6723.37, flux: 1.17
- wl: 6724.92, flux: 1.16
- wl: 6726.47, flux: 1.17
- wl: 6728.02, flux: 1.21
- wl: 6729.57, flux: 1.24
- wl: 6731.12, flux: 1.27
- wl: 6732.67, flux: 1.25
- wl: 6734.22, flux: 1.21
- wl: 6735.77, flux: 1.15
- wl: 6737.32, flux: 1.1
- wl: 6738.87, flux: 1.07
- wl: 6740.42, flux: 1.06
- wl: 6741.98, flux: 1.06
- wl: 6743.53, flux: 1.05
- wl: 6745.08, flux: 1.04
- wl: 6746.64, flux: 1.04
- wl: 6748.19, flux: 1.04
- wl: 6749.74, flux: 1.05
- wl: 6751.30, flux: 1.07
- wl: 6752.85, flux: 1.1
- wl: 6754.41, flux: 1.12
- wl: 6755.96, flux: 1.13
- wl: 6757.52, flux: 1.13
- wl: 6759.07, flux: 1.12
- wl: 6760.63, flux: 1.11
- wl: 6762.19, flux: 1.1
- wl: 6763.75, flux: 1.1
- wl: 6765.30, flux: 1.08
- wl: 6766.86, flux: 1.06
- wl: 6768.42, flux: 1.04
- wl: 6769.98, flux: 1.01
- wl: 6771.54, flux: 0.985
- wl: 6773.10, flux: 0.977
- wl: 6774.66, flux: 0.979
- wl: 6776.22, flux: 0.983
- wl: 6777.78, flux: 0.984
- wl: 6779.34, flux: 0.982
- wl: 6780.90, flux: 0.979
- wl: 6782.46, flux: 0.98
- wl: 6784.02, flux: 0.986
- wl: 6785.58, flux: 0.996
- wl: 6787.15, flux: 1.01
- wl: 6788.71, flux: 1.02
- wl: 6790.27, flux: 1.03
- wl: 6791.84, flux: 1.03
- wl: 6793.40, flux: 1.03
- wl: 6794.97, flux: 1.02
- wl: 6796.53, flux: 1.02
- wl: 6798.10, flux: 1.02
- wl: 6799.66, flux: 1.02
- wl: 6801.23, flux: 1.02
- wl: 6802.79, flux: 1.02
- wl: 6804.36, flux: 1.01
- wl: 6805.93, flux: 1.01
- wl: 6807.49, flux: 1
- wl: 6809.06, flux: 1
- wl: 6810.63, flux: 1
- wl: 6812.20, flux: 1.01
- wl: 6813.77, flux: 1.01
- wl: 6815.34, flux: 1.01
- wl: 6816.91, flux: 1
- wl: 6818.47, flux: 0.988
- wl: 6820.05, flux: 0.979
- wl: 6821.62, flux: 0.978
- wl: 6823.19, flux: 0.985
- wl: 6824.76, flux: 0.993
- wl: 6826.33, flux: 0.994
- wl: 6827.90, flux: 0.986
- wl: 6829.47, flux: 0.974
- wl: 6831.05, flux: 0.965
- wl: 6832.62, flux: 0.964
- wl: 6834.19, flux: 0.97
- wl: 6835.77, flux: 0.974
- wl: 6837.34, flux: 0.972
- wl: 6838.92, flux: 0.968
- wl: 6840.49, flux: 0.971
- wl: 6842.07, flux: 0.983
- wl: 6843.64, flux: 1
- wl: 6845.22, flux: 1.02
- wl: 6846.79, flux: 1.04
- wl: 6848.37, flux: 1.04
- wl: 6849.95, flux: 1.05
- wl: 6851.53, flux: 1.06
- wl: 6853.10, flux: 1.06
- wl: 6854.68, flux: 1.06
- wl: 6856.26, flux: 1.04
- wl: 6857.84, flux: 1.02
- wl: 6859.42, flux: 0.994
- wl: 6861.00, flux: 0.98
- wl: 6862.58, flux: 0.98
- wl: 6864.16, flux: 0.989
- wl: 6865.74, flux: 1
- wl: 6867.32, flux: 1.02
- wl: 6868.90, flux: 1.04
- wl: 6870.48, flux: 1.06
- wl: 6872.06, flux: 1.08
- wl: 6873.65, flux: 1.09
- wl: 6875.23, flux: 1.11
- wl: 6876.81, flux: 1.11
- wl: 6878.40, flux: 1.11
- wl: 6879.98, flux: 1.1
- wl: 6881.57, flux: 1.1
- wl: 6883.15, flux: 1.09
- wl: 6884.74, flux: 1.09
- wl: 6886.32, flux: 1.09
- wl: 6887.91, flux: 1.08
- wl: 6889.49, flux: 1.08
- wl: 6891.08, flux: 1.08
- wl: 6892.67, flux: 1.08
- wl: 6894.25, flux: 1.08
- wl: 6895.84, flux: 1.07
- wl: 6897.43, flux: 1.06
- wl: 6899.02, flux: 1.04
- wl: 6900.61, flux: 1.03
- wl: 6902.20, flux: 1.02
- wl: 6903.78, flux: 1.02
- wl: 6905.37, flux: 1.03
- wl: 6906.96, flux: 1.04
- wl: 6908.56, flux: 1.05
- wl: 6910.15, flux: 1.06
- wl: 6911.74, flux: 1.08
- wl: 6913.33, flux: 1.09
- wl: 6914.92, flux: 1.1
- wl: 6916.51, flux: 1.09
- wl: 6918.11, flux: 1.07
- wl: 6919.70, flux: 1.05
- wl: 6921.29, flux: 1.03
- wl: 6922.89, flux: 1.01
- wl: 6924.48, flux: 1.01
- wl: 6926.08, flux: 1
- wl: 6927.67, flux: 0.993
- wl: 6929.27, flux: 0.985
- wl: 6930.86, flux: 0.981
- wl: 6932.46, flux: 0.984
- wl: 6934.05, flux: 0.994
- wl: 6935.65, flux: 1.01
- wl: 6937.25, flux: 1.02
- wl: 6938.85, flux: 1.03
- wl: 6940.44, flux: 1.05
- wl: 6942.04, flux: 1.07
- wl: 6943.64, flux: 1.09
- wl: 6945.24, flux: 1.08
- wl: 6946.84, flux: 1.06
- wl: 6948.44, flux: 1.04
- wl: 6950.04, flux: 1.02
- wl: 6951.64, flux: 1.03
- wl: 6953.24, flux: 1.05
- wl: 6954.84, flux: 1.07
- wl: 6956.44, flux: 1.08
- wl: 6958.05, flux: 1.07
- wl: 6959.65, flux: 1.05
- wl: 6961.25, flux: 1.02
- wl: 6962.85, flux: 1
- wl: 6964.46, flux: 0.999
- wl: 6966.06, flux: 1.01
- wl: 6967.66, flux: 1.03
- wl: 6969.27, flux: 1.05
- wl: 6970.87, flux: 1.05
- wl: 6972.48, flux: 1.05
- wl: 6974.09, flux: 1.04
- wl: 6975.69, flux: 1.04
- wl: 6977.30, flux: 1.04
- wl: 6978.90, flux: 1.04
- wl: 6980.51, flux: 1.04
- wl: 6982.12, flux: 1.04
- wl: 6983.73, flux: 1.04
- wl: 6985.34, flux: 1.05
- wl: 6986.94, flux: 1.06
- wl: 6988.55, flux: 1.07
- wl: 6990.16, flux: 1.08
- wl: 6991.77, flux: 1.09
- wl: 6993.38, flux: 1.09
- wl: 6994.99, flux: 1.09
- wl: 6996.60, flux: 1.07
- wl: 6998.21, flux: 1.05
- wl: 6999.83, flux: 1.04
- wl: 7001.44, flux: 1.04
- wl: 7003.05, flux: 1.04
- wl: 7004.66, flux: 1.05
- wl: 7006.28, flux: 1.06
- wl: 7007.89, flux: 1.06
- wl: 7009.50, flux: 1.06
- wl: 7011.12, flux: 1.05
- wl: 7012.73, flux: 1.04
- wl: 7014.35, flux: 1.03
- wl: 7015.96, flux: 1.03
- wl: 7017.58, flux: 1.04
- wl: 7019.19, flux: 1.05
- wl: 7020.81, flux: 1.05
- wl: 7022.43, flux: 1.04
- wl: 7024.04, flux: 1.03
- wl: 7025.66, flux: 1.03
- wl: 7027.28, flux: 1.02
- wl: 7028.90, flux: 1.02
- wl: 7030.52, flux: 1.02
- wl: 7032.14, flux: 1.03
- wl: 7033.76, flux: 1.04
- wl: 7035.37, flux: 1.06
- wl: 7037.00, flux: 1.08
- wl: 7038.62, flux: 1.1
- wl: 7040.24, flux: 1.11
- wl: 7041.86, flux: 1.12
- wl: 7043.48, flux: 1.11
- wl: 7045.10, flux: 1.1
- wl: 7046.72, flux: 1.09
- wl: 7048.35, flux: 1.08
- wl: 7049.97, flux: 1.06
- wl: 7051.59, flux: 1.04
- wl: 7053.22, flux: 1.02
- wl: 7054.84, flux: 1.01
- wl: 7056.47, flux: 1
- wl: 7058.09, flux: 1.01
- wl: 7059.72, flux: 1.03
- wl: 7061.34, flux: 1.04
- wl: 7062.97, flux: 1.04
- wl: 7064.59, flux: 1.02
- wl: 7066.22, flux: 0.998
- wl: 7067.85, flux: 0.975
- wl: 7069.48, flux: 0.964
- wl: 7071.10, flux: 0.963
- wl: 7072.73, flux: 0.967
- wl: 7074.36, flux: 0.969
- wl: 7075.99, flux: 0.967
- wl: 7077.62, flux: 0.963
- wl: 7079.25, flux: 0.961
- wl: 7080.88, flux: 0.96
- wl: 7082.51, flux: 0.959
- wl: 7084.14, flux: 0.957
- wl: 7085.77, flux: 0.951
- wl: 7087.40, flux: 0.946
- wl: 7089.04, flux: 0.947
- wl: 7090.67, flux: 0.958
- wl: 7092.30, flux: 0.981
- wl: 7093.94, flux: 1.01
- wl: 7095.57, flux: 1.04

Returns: 1.47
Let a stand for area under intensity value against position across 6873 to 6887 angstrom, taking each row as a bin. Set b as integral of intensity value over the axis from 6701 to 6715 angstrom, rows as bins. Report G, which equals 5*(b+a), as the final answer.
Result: 152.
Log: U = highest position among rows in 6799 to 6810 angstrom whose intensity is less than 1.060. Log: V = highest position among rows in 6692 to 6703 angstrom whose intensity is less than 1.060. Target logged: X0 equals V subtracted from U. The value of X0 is 107.3 angstrom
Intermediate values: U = 6809.06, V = 6701.73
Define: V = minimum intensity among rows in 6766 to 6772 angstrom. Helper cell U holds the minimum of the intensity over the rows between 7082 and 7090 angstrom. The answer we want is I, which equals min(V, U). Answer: 0.95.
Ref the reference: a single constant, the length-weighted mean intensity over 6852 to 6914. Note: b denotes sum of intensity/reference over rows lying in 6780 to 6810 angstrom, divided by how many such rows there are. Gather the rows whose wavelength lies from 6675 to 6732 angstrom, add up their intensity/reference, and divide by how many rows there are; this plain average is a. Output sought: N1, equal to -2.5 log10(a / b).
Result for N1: -0.089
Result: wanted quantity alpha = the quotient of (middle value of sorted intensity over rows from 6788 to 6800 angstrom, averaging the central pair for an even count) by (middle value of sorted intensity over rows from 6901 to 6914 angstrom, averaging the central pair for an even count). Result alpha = 0.98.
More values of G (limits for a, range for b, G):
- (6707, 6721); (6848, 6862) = 158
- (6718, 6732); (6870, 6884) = 163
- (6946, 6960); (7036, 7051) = 156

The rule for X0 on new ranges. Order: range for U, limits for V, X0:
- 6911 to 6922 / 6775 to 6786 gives 135.7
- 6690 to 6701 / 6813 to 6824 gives -123.0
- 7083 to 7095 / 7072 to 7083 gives 11.4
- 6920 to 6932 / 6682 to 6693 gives 238.4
